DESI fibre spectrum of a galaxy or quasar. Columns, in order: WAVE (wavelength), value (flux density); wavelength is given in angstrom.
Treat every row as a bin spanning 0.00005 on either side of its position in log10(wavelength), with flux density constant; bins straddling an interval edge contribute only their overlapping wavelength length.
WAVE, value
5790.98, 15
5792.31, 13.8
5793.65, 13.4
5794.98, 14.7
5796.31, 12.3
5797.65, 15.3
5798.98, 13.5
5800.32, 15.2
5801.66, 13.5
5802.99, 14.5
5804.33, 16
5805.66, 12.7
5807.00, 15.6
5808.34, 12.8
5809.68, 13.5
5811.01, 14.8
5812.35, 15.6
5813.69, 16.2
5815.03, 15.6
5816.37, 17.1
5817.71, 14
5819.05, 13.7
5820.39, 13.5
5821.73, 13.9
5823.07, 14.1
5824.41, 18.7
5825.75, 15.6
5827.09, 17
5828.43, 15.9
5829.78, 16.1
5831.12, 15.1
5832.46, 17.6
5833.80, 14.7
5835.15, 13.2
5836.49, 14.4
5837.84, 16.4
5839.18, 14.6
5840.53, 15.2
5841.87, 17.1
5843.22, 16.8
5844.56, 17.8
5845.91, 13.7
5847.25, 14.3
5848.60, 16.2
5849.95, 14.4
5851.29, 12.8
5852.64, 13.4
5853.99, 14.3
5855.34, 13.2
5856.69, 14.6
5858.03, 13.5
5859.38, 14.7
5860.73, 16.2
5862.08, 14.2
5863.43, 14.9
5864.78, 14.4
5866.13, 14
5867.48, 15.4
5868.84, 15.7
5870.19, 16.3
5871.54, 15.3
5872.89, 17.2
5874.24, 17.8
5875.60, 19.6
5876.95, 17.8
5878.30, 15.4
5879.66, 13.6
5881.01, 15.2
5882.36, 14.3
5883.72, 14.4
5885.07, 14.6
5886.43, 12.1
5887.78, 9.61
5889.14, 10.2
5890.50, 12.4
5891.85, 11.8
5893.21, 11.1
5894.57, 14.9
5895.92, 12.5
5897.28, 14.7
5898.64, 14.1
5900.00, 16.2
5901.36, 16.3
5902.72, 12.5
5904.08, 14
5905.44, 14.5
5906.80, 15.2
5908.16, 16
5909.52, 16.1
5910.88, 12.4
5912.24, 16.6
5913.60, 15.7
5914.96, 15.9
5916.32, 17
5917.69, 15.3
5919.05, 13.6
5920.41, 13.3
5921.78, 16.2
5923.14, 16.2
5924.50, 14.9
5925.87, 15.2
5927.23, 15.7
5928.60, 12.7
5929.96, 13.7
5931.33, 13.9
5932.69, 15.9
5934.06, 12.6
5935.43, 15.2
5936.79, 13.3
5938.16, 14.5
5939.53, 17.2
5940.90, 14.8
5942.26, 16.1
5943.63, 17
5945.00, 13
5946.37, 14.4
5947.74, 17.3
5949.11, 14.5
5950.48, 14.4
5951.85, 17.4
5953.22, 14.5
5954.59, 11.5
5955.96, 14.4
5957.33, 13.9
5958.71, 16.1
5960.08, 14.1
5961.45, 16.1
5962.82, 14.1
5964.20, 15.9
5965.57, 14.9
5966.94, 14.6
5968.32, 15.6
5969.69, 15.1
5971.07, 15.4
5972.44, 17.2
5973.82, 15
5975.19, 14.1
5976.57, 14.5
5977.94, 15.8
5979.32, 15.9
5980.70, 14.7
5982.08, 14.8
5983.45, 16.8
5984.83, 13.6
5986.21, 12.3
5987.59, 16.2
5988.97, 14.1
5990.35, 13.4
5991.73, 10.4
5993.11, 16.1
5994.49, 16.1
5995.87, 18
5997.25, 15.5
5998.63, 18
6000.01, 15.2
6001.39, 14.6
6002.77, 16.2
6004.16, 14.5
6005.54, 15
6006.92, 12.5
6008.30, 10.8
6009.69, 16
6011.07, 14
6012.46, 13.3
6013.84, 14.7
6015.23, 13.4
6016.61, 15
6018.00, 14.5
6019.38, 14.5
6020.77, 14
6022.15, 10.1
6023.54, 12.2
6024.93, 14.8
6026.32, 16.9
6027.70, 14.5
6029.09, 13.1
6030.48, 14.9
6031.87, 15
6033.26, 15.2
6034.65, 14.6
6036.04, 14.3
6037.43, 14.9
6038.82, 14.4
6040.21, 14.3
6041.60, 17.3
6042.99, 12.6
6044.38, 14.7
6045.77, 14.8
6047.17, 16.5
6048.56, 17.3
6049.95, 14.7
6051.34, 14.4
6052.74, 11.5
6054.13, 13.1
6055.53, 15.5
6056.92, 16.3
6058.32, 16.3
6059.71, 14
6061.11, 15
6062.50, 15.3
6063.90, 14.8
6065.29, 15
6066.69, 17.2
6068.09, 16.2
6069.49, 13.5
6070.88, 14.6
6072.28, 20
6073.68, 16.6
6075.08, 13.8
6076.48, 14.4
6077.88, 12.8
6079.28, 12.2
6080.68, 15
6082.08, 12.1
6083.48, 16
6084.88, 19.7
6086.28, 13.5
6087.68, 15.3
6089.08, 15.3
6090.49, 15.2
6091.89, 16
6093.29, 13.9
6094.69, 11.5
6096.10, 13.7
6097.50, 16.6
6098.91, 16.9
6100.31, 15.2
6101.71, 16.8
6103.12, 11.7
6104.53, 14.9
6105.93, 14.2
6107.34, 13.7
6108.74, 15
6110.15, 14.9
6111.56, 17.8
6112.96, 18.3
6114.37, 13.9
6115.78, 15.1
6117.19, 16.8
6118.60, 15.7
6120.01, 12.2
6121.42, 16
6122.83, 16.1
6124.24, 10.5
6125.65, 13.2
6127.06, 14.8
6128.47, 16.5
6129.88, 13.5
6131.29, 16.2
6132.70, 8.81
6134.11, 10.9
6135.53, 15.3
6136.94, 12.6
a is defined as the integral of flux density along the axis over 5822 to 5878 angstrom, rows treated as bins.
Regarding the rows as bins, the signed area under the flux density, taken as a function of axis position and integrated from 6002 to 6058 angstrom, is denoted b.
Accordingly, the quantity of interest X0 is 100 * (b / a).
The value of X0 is 93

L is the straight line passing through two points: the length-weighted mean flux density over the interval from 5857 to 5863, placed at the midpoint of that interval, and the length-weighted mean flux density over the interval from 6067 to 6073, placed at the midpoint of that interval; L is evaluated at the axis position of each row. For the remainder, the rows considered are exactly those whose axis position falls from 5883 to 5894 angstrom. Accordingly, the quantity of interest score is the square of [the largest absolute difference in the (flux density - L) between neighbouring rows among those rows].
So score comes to 6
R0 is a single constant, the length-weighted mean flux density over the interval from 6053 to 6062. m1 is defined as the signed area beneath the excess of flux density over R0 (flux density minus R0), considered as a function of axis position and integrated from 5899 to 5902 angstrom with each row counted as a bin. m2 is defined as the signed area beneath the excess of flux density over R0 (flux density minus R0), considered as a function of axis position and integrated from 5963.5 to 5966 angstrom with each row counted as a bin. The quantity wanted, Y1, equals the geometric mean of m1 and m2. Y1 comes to 2.2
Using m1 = 3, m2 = 1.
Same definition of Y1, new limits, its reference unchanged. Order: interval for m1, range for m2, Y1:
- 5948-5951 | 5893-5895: 0.4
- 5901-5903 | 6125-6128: 1.3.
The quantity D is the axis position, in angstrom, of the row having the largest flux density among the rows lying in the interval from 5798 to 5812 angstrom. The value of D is 5804.33 angstrom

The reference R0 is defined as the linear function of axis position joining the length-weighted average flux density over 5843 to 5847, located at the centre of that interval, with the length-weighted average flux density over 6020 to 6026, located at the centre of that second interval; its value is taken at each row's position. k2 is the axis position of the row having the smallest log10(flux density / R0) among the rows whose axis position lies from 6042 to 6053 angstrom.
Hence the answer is 6052.74 angstrom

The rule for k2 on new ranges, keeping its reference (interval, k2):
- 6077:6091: 6082.08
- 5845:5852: 5851.29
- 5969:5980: 5975.19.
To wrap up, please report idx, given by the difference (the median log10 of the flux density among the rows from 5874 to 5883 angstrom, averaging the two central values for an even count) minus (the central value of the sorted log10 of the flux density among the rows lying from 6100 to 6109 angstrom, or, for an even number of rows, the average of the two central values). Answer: 0.014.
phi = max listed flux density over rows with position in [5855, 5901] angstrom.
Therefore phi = 19.6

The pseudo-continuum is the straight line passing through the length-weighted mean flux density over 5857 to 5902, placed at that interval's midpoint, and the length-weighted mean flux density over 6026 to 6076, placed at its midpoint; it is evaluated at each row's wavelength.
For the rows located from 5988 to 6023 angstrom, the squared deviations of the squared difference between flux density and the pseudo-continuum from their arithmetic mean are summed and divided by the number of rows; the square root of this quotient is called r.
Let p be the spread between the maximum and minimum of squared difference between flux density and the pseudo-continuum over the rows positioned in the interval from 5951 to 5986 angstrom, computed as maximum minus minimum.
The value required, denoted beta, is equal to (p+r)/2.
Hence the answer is 8.7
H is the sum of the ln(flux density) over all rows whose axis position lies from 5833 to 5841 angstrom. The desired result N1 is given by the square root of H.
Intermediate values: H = 16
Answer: 4.0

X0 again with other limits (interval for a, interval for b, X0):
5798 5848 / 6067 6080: 26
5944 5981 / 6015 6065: 131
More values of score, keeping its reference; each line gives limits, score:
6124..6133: 55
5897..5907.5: 15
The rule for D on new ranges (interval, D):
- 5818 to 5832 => 5824.41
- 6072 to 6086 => 6072.28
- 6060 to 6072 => 6066.69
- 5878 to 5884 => 5878.30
